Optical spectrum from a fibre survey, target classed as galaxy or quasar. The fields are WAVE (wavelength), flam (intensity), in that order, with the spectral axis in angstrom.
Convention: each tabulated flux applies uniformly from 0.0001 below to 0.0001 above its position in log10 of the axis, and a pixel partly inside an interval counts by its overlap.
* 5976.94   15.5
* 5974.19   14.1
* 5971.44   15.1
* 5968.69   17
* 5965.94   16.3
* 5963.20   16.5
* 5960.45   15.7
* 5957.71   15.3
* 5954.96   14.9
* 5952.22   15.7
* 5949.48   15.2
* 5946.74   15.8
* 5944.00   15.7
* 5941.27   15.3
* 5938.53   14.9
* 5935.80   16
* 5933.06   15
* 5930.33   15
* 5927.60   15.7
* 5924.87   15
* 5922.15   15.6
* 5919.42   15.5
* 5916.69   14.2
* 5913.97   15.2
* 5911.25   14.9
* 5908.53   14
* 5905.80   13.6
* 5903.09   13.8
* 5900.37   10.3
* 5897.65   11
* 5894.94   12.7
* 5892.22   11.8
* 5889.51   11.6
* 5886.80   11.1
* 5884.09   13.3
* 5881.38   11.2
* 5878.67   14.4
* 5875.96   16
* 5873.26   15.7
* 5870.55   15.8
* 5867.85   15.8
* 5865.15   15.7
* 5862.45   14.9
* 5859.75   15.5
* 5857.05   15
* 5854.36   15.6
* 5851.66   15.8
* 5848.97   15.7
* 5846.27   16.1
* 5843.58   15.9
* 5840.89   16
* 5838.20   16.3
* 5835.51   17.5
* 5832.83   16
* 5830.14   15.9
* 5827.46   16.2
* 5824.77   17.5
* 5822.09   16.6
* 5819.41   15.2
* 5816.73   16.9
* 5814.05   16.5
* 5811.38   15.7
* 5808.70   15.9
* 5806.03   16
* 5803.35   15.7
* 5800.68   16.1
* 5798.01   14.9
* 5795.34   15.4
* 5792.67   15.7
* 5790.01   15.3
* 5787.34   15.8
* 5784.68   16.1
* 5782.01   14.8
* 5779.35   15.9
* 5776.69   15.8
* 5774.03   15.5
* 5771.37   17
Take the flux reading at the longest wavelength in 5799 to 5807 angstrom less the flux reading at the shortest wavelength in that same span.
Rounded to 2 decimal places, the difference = -0.10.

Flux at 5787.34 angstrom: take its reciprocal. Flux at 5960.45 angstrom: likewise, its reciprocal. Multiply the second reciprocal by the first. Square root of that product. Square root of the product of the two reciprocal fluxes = 0.0635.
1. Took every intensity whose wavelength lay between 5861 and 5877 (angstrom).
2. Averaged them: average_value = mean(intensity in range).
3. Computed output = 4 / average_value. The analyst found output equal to 0.256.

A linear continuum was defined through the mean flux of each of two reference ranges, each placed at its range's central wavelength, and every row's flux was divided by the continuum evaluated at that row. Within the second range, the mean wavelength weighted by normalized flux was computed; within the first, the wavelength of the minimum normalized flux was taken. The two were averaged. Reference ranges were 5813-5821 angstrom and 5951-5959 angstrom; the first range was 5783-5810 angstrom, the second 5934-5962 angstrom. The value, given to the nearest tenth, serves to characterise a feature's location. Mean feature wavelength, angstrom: 5873.1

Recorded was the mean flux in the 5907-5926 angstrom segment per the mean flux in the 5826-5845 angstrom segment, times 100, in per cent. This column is 92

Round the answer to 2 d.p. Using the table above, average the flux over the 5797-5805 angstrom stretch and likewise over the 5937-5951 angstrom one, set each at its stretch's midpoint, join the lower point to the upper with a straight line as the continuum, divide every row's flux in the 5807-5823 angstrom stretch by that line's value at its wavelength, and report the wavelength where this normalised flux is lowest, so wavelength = 5819.41 angstrom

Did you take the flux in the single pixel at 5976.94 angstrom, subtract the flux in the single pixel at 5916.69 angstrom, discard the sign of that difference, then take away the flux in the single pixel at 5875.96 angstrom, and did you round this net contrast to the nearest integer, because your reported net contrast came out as -15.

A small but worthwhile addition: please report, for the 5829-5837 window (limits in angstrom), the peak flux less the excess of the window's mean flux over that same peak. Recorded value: 18.5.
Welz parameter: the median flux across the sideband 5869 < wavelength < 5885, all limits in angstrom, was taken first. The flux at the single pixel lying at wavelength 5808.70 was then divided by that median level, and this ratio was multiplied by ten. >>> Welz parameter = 10.6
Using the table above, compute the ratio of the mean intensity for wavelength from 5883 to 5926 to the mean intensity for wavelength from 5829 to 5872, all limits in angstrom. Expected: 0.84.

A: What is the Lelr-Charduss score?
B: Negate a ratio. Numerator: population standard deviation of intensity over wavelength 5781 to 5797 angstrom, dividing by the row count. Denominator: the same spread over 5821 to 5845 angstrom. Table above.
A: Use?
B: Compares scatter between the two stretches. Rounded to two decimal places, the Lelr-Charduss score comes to -0.68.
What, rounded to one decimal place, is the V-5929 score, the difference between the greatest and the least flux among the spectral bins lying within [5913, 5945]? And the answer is 1.8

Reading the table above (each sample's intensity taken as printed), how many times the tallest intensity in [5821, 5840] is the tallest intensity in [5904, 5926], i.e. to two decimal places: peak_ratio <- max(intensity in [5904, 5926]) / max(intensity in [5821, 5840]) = 0.89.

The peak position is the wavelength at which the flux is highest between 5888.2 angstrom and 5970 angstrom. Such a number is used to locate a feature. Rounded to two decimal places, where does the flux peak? 5968.69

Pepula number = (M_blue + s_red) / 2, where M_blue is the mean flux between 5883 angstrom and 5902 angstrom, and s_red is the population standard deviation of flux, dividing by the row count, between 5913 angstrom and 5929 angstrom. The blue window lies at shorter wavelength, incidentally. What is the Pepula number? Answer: 6.10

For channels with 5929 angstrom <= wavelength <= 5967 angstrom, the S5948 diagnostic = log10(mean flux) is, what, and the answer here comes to 1.191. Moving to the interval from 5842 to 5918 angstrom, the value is 1.151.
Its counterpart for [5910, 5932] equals 1.180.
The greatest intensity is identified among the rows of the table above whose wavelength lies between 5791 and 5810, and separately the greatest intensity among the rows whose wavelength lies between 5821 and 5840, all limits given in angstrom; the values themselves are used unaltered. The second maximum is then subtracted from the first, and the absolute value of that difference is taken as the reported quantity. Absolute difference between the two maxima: 1.40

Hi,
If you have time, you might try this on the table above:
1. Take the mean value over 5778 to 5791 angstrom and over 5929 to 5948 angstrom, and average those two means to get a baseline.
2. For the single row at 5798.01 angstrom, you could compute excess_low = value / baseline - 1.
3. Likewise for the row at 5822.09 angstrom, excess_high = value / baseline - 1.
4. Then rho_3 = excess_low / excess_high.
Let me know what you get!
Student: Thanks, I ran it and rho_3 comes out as -0.5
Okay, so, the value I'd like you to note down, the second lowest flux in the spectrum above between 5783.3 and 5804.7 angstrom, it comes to 15.3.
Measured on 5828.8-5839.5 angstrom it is 16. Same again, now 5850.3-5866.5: 15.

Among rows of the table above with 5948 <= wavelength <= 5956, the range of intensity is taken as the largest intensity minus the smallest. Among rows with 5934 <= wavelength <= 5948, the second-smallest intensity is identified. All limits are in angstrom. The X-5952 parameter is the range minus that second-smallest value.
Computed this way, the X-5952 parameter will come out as -14.5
